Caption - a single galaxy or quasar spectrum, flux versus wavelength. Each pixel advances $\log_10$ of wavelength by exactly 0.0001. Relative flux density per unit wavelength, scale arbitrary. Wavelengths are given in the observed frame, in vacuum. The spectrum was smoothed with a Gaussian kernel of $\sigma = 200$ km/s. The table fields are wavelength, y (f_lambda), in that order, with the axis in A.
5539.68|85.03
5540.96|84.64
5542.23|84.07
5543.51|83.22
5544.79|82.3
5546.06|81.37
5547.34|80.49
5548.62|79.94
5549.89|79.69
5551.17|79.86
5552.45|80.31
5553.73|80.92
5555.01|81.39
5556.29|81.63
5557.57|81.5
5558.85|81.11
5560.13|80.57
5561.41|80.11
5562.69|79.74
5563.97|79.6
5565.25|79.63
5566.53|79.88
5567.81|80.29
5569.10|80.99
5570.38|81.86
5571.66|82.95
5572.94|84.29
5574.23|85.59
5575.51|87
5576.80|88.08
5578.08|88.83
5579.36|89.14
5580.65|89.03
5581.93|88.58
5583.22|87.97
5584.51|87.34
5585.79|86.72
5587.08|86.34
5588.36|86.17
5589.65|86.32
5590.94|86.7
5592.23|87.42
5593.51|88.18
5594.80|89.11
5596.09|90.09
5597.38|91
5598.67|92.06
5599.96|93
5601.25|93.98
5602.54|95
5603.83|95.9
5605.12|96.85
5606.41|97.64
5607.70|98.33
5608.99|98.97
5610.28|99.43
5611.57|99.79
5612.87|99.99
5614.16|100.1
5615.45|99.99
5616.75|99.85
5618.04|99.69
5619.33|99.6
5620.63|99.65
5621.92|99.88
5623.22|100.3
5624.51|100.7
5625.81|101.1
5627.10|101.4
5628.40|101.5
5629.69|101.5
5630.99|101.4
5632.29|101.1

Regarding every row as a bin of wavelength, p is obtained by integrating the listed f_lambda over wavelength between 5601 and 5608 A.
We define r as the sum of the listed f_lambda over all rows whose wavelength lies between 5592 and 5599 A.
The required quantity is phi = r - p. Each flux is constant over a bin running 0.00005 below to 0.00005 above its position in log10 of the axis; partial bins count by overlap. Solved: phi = -137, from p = 674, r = 538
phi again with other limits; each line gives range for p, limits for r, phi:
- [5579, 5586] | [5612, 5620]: -18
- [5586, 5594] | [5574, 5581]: -167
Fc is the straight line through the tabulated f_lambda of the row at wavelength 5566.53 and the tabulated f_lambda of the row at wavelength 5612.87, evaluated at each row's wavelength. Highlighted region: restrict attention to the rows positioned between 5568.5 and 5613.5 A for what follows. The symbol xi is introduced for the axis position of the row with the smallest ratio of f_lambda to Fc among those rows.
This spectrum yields 5590.94 A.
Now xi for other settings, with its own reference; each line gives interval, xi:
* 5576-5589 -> 5588.36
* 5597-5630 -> 5629.69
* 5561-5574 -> 5567.81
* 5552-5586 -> 5585.79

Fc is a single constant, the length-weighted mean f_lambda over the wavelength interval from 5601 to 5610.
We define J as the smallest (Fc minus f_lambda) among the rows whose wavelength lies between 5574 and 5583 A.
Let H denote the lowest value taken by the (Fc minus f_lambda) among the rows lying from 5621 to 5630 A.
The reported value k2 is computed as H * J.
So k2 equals -36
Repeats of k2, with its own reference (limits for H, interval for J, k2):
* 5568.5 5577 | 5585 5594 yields 78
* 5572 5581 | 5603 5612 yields -22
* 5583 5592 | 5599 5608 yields -12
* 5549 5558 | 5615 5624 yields -51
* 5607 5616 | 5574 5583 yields -25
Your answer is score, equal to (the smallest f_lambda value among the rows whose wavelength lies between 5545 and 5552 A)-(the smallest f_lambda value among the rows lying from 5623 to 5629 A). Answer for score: -21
